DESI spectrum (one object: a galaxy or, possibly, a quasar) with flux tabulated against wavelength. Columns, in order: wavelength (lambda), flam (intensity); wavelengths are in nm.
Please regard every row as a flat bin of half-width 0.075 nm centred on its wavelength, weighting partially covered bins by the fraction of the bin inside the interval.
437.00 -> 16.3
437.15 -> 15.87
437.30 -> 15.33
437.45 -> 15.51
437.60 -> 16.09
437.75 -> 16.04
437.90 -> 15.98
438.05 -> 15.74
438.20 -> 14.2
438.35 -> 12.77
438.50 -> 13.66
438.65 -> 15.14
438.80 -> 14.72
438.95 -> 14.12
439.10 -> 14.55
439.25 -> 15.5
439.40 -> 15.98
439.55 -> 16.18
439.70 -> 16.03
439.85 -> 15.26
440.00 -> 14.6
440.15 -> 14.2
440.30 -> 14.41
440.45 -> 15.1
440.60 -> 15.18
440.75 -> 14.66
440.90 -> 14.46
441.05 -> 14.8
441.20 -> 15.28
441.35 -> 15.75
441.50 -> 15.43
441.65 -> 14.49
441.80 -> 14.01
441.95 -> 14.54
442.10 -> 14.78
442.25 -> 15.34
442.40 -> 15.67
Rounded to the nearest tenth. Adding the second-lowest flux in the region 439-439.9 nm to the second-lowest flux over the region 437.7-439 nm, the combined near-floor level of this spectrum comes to 28.9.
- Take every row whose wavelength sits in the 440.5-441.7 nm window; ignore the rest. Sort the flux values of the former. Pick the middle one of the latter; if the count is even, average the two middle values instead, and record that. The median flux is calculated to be 15.0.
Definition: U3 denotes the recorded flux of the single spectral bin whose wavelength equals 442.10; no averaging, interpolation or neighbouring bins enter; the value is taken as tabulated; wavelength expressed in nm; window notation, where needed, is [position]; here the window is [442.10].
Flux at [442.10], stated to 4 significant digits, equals 14.78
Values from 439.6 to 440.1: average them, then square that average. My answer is 234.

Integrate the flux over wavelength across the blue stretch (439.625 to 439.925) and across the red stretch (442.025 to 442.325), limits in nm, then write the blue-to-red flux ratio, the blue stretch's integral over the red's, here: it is 1.04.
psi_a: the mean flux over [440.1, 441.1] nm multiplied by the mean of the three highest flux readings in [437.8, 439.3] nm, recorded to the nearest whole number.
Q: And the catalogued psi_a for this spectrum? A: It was 231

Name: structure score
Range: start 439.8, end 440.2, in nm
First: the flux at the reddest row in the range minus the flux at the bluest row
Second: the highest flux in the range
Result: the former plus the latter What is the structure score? 14.2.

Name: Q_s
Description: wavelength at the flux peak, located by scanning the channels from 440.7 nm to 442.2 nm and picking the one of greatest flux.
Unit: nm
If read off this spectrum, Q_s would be 441.35 nm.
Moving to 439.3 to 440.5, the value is 439.55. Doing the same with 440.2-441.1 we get 440.60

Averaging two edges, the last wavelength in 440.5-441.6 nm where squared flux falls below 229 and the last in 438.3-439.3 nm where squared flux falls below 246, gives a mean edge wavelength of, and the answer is 440.15 nm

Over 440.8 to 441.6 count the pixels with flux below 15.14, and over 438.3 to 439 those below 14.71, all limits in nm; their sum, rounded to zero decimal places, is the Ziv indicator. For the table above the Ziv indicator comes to 5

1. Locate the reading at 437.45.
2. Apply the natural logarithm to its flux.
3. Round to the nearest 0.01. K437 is 2.74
